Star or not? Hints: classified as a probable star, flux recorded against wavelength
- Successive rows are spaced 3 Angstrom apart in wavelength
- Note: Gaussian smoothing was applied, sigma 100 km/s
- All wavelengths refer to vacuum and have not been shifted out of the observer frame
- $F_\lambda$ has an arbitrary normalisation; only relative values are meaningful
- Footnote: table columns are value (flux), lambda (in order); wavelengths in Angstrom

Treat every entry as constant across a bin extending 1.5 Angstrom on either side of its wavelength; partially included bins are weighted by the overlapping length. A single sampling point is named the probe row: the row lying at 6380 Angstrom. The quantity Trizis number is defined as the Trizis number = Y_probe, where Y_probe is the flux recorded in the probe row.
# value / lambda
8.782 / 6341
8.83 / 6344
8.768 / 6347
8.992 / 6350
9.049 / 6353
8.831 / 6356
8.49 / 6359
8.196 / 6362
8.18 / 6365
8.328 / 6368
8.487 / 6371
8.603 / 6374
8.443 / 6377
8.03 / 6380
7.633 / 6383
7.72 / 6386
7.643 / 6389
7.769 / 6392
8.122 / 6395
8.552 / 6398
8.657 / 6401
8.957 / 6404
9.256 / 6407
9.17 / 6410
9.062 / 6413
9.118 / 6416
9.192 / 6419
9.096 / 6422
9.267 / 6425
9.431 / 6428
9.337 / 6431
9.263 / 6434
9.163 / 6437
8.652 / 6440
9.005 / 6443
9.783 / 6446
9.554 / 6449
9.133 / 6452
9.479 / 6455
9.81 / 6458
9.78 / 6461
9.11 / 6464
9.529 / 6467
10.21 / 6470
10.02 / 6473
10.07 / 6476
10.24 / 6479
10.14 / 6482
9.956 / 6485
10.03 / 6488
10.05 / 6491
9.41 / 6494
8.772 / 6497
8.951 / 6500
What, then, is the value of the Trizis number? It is 8.03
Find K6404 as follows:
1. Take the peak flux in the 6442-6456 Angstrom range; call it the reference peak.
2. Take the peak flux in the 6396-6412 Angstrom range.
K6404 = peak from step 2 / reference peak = 0.95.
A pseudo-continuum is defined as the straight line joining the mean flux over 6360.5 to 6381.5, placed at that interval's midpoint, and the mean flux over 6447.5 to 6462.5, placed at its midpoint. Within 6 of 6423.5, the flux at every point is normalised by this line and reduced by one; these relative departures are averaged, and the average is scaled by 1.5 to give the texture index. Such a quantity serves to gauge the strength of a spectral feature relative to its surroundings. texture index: 0.026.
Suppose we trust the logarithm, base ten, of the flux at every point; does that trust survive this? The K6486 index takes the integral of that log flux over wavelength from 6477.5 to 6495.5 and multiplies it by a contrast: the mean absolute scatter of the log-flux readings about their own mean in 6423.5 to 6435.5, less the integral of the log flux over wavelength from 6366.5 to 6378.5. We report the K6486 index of -200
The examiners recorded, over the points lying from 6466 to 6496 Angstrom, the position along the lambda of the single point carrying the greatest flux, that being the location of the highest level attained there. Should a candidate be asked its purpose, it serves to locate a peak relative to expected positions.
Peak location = 6479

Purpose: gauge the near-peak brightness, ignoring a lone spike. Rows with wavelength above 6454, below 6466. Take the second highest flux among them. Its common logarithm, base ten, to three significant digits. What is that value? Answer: 0.990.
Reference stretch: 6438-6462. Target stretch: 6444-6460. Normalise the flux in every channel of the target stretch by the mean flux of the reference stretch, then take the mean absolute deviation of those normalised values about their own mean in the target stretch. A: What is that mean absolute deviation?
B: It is 0.021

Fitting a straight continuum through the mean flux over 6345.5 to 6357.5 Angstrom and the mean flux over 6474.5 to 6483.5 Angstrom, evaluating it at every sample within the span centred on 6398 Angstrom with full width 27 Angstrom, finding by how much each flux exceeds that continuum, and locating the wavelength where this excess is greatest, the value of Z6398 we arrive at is 6407 Angstrom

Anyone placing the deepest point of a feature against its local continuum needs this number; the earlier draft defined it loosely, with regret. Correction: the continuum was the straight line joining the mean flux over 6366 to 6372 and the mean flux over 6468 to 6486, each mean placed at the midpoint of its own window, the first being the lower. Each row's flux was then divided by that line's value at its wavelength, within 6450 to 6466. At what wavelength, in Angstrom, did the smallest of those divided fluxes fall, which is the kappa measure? 6464 Angstrom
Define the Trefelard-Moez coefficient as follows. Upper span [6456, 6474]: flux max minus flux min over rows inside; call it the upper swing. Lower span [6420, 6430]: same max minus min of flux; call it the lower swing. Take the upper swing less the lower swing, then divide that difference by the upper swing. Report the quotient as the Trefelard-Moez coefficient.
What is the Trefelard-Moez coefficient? 0.7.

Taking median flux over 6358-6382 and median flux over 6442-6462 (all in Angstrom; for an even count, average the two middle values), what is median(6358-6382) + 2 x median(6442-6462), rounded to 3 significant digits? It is 27.5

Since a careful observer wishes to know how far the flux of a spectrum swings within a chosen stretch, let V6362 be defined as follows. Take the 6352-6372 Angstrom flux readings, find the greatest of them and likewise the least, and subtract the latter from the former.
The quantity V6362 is 0.87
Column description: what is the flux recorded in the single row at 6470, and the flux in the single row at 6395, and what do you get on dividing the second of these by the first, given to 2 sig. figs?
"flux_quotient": 0.80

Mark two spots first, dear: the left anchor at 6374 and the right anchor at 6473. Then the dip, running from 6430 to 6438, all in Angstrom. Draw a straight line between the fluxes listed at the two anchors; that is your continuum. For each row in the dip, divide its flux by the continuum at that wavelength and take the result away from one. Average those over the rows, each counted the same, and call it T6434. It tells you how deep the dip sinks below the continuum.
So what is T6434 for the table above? 0.022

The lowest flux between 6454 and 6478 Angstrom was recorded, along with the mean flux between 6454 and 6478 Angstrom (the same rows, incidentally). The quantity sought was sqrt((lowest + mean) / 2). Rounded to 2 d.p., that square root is 3.07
